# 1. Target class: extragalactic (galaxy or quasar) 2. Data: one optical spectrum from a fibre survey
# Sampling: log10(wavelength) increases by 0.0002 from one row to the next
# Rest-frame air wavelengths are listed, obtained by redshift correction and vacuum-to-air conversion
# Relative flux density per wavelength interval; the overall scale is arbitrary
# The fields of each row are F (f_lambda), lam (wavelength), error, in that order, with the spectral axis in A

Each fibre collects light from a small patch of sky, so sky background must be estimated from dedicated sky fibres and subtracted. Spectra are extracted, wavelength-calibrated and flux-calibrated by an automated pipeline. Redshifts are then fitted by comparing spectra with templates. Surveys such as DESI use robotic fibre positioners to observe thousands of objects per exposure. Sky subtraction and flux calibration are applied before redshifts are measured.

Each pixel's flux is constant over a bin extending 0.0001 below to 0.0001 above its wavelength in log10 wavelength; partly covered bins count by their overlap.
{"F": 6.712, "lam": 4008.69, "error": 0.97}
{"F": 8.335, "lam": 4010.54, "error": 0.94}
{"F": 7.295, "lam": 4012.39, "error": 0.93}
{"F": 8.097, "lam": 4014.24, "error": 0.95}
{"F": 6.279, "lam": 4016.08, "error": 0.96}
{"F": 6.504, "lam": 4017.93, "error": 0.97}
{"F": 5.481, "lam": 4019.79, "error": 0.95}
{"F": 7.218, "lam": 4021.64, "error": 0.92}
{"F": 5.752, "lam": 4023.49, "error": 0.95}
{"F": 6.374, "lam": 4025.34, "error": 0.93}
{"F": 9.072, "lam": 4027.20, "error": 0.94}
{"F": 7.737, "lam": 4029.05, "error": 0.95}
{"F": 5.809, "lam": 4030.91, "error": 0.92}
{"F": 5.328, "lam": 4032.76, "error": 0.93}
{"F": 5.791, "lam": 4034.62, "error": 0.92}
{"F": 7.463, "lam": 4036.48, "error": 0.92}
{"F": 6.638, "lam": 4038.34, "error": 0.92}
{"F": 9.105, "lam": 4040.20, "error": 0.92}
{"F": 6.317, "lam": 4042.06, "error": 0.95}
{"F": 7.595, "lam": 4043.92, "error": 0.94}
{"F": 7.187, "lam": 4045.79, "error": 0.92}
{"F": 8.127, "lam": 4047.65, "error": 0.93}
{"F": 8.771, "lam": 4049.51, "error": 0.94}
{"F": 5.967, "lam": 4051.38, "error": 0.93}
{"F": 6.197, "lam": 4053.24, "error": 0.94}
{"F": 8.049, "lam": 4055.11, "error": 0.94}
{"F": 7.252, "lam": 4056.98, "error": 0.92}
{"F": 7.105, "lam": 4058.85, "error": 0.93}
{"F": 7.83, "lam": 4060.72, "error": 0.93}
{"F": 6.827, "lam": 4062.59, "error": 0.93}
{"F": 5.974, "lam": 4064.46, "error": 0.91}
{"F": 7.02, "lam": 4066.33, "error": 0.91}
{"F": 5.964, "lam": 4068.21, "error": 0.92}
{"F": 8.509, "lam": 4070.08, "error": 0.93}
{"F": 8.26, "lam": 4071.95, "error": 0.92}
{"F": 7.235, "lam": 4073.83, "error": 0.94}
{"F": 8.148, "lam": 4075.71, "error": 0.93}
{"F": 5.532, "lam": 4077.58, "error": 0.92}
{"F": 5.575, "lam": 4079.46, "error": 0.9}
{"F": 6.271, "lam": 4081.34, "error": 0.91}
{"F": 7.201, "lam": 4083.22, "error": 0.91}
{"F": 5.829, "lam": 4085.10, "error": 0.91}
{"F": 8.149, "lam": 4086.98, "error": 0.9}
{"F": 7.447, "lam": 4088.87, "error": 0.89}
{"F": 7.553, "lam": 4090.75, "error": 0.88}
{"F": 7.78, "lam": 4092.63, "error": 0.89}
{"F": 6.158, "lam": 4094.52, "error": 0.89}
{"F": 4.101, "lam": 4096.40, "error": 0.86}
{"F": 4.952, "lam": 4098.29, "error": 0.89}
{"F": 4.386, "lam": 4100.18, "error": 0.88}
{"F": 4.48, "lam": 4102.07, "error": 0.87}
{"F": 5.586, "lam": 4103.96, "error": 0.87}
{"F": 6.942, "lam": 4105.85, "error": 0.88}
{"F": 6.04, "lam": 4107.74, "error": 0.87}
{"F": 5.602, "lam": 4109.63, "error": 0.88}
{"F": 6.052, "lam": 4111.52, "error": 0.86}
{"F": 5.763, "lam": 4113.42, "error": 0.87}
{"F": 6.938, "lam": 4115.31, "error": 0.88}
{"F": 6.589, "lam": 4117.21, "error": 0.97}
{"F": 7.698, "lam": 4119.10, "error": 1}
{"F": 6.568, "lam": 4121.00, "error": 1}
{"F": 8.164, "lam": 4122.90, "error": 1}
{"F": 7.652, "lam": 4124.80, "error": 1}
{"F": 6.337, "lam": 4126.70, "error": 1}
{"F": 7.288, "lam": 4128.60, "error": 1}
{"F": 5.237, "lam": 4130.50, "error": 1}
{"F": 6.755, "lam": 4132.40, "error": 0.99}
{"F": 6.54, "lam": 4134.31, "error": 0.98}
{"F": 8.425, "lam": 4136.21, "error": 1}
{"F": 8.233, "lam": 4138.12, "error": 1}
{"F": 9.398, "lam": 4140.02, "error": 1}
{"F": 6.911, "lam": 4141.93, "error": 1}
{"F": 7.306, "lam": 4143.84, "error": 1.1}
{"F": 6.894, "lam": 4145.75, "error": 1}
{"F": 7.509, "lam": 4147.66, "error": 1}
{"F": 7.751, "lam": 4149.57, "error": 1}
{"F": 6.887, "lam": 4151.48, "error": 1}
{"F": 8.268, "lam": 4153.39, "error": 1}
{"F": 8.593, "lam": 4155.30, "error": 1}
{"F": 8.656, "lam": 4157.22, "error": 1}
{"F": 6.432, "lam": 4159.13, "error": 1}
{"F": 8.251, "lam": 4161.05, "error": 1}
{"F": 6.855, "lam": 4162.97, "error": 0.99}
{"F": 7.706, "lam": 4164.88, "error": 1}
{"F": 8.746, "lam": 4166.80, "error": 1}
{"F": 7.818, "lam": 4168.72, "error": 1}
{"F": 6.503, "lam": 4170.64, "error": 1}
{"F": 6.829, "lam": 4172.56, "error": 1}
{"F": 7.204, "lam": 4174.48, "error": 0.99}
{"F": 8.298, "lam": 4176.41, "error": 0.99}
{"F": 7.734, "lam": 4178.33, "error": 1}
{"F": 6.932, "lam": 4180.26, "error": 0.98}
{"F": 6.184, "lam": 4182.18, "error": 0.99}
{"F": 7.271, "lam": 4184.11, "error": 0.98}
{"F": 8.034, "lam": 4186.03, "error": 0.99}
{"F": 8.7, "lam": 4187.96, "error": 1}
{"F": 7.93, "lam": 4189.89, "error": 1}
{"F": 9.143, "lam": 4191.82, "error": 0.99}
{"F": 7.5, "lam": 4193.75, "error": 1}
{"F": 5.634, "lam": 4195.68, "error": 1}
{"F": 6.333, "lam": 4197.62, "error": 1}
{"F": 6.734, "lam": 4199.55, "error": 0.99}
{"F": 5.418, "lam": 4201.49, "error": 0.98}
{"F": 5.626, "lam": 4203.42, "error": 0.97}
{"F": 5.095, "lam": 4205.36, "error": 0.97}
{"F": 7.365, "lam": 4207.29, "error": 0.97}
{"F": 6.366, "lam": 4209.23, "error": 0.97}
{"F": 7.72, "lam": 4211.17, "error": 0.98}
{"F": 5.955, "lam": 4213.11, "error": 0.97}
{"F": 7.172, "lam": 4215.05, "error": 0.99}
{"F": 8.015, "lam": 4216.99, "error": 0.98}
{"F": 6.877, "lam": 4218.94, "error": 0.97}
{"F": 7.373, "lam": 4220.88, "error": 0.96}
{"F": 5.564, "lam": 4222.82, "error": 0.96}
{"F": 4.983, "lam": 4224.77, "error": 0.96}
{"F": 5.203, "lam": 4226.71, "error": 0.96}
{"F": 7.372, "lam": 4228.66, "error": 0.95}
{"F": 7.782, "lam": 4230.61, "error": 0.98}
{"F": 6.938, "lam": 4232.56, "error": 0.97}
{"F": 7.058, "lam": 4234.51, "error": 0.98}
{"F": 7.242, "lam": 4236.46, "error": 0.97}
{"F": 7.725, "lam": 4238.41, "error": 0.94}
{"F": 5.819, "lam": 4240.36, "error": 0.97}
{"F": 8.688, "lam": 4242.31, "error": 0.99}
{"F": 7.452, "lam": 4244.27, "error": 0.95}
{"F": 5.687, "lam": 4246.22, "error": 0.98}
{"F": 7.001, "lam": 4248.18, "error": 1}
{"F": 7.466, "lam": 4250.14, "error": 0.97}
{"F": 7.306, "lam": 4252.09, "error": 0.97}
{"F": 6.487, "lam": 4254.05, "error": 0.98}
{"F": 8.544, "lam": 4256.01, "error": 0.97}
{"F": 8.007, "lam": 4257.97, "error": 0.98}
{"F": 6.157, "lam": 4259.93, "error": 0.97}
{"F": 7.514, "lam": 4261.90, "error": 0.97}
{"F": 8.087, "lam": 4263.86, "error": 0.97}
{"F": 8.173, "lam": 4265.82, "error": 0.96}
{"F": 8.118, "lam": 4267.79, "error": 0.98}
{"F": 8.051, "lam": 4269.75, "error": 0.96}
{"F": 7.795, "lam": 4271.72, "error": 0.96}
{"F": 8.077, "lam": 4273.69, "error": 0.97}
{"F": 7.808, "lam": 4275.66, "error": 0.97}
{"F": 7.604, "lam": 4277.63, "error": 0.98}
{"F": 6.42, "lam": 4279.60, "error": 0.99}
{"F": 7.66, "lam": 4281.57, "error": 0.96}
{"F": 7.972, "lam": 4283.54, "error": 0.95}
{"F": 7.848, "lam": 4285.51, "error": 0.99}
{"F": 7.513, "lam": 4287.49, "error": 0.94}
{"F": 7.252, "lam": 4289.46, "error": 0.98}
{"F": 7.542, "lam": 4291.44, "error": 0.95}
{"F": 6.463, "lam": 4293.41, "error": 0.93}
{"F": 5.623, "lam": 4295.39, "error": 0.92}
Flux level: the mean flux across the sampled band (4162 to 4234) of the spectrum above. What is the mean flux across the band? 7.00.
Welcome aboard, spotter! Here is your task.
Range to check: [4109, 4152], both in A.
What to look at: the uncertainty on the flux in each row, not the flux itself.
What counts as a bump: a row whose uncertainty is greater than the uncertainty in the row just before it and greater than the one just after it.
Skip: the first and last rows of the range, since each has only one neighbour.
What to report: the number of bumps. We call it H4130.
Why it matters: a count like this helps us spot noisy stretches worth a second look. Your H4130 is 1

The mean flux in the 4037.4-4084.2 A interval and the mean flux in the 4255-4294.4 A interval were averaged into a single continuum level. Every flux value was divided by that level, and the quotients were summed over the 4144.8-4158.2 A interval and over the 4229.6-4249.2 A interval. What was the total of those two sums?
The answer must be 17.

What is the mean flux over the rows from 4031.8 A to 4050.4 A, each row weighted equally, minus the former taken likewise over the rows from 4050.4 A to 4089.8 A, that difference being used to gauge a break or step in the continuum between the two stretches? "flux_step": 0.3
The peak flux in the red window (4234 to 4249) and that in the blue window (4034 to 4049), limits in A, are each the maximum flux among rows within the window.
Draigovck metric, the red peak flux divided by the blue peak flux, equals 0.95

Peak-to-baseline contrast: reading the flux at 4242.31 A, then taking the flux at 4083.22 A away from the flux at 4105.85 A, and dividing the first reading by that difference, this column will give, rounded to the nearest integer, -34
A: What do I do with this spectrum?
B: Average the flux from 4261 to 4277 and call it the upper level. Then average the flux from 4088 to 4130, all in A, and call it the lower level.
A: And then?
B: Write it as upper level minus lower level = 1.59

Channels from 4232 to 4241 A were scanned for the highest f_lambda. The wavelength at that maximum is 4238.41 A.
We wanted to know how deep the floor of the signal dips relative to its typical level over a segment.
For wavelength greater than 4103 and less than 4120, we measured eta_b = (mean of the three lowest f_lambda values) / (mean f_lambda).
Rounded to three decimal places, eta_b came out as 0.889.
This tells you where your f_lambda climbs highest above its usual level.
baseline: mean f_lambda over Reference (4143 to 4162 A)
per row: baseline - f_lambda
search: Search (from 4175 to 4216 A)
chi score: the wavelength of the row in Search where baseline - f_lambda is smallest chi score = 4191.82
